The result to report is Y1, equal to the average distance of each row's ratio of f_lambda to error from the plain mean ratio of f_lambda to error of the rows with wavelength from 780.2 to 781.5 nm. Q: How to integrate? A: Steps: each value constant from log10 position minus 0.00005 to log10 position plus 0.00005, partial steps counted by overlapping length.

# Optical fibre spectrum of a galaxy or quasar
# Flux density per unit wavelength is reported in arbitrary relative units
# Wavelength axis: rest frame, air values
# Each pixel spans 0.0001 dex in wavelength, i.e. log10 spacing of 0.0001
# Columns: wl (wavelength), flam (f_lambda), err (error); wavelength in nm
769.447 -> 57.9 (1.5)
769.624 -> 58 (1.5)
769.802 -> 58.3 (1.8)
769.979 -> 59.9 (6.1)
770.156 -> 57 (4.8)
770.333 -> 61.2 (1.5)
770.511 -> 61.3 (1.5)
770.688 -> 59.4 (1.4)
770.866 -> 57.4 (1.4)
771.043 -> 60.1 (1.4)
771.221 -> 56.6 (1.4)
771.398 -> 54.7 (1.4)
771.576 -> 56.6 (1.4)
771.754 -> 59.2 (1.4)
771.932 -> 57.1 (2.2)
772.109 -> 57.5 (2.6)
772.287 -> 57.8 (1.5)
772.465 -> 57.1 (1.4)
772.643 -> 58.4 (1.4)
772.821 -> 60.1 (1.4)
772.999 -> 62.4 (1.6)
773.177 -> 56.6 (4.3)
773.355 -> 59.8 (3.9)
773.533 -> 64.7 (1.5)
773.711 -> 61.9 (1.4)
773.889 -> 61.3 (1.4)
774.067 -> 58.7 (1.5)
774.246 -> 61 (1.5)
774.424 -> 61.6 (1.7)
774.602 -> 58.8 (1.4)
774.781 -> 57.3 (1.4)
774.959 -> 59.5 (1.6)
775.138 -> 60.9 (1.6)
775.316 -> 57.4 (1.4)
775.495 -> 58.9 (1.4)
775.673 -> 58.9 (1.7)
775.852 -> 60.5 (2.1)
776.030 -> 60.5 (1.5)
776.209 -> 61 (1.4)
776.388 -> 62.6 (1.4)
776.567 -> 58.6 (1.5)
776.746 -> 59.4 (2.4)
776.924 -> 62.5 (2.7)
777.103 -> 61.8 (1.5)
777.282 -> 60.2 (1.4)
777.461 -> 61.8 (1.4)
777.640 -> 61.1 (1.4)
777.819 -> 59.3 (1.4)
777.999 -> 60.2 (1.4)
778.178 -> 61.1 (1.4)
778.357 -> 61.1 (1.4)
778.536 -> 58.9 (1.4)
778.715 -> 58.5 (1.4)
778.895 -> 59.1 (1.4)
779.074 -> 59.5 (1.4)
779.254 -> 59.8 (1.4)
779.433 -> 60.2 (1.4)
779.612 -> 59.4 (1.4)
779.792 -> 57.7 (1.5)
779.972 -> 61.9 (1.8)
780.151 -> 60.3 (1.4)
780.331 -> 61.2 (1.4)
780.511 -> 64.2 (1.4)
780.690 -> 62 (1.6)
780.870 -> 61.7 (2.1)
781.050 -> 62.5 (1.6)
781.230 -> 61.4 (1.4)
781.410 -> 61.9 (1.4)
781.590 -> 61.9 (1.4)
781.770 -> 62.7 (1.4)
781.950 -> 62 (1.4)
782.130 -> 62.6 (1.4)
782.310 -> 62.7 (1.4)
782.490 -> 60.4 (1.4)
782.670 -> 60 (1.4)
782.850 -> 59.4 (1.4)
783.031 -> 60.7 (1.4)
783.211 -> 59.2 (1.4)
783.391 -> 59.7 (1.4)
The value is 4.3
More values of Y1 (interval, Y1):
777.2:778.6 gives 0.6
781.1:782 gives 0.2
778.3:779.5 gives 0.5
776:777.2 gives 7.3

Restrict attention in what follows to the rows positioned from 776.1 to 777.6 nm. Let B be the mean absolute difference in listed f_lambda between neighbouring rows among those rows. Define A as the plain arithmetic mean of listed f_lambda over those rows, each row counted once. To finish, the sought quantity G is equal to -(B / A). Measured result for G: -0.031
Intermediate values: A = 61.0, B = 1.9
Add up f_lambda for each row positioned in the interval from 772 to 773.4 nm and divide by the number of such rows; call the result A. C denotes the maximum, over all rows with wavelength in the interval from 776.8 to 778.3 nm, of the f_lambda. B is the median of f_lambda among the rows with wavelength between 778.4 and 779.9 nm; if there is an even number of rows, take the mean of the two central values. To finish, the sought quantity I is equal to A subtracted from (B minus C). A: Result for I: -62.0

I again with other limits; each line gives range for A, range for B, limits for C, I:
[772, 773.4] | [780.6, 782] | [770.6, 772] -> -56.9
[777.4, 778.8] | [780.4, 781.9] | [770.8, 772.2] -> -58.4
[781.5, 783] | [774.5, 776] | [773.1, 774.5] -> -67.3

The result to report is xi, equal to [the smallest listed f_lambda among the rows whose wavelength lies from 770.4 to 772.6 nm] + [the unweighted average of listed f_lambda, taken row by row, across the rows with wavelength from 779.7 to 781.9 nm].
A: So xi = 116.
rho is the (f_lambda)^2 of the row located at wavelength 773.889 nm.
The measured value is 3758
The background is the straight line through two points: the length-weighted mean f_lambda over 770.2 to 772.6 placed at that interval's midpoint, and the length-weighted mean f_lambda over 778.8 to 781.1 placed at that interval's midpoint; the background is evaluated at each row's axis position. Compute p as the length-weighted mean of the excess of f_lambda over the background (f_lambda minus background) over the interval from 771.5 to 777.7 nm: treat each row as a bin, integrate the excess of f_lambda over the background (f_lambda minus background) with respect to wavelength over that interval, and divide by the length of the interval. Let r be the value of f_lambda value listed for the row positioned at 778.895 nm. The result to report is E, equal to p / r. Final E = 0.012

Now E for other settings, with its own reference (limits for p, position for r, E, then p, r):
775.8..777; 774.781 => 0.019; 1.1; 57.3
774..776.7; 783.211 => 0.007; 0.4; 59.2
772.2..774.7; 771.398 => 0.023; 1.3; 54.7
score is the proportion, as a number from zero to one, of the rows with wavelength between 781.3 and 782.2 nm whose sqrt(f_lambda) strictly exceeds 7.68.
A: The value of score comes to 1.0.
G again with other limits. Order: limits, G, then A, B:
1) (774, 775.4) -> -0.034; 59.4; 2.0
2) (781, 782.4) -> -0.009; 62.2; 0.5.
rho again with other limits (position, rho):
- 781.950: 3844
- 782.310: 3931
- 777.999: 3624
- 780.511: 4122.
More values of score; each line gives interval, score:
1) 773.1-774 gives 0.8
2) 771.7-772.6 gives 0.2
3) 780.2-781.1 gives 1.0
